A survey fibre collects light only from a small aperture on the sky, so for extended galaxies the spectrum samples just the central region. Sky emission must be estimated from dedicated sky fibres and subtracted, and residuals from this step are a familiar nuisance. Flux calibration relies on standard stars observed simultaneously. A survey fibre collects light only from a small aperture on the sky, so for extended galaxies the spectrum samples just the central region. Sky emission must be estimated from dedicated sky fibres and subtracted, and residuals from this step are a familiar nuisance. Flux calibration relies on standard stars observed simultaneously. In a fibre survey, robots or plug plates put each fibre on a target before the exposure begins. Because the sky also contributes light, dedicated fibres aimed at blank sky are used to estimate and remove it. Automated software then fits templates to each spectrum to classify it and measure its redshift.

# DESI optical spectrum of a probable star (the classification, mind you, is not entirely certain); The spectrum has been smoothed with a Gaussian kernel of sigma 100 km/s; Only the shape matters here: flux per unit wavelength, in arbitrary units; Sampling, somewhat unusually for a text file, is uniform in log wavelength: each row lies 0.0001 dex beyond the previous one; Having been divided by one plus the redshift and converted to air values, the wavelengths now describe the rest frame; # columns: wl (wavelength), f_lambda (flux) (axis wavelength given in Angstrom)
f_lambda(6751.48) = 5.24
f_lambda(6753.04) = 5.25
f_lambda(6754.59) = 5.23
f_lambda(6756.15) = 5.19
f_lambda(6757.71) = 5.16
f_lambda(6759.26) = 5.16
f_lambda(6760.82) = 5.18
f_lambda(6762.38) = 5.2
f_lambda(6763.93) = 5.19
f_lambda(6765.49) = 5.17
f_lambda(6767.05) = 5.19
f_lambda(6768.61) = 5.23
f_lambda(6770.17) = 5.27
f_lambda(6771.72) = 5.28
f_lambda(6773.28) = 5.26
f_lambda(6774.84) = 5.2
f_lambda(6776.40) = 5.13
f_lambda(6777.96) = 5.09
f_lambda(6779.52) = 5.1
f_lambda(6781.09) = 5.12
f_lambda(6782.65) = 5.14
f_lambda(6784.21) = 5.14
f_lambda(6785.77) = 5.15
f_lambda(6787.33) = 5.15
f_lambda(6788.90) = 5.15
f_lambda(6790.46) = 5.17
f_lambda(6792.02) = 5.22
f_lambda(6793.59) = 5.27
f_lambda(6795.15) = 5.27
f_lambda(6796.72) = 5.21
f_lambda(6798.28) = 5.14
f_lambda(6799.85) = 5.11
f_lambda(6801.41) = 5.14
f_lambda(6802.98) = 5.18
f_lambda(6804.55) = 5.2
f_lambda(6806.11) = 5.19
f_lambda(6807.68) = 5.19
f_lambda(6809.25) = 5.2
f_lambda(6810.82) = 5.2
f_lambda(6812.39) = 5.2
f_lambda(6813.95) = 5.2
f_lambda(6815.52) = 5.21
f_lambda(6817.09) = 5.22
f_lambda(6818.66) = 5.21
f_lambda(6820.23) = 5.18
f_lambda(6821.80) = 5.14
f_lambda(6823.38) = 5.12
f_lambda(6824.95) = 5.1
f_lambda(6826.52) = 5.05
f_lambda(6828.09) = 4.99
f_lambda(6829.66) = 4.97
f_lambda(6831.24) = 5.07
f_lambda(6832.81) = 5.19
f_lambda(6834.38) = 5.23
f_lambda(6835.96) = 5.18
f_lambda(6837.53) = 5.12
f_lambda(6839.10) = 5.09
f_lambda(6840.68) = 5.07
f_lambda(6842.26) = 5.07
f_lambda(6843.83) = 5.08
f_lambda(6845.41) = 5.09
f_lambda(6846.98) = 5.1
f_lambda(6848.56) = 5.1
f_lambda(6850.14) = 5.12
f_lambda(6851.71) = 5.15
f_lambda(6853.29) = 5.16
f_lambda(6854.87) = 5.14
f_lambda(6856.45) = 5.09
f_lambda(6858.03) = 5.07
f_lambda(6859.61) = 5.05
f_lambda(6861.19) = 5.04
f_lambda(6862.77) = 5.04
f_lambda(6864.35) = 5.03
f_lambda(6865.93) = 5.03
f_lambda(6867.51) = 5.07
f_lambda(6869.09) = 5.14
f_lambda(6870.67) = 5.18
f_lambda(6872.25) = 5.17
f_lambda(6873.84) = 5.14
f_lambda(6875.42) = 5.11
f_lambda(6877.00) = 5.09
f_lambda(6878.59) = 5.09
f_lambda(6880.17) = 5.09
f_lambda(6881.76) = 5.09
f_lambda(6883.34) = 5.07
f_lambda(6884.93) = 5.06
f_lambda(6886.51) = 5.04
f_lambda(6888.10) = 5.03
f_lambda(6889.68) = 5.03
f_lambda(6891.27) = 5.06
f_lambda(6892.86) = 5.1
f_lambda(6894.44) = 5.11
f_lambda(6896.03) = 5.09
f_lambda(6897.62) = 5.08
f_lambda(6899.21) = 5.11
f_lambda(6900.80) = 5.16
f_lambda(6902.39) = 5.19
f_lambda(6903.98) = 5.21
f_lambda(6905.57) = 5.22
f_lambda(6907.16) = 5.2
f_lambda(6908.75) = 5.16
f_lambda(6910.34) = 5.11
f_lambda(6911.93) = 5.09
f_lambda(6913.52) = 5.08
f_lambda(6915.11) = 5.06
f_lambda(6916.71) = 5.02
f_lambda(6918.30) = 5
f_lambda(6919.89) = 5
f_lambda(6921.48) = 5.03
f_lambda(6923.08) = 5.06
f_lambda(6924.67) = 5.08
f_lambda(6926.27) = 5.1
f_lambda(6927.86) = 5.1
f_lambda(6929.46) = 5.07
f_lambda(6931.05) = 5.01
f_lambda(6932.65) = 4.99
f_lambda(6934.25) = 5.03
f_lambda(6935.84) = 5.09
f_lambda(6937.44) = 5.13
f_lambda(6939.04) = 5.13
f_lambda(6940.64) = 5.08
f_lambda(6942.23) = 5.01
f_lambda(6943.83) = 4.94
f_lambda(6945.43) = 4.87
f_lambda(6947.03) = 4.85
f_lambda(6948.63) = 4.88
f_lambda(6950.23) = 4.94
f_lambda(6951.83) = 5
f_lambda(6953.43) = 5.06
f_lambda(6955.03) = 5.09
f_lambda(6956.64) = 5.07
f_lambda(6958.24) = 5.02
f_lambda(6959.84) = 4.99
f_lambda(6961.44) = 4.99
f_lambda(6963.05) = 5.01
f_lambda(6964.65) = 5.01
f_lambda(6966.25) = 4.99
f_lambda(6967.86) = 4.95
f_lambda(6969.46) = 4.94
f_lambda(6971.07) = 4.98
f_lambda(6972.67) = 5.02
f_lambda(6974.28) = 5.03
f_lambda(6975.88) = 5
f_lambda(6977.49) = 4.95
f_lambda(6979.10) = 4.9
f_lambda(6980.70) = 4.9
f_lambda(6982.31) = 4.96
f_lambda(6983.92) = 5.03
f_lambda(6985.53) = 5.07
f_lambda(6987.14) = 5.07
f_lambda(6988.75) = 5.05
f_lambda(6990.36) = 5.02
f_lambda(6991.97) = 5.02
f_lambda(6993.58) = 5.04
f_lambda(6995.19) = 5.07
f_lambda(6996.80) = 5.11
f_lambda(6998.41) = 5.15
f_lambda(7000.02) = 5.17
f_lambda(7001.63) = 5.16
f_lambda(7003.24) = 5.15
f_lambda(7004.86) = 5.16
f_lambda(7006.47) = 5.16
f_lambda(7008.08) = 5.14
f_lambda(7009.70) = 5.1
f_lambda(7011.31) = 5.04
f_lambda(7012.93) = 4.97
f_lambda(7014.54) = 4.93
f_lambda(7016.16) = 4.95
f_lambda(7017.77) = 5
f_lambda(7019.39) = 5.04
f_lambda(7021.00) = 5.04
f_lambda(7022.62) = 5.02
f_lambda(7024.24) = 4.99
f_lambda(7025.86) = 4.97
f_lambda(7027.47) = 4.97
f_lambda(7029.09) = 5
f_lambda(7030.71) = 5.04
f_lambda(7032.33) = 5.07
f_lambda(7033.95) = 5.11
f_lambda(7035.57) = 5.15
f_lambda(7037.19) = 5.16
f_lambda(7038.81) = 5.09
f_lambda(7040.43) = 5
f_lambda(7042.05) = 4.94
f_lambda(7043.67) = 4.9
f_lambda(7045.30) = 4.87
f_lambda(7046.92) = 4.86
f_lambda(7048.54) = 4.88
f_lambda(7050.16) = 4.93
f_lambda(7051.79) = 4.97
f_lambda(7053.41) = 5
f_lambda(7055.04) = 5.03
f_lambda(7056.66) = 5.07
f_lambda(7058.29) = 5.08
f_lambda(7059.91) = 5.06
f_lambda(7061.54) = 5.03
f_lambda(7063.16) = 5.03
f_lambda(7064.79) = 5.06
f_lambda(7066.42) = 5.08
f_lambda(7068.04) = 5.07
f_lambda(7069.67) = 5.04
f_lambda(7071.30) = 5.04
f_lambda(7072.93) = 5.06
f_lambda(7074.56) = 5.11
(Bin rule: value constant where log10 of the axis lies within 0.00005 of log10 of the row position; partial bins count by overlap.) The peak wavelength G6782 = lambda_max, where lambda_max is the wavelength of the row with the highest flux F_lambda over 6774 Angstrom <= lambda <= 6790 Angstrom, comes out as 6774.84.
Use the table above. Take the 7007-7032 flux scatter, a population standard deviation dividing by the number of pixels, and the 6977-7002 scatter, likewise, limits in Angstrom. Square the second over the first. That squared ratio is 2.3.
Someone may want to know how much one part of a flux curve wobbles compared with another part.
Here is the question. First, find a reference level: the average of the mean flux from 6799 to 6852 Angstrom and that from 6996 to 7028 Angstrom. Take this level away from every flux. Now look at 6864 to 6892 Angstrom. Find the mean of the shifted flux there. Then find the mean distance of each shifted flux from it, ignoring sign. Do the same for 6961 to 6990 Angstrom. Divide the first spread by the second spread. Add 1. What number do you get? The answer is 1.9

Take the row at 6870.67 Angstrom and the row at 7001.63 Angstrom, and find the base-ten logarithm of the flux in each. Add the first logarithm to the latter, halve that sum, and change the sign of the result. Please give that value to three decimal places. -0.713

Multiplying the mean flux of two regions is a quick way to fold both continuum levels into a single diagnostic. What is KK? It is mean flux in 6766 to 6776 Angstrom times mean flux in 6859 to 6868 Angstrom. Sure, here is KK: 26.4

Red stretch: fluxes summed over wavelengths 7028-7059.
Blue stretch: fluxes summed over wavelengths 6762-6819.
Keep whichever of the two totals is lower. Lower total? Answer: 95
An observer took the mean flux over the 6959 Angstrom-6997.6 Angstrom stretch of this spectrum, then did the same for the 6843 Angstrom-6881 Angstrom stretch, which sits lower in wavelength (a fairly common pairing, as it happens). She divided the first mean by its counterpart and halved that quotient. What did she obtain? 0.491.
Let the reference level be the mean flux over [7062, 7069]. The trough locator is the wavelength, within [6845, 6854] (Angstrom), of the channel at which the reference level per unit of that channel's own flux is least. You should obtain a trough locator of 6853.29 Angstrom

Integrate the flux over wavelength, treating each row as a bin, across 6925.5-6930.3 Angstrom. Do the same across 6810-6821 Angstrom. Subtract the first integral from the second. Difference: 33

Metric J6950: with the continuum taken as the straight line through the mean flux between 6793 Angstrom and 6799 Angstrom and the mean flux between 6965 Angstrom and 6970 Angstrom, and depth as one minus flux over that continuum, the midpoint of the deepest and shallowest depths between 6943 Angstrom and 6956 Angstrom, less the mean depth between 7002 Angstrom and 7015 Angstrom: 0.041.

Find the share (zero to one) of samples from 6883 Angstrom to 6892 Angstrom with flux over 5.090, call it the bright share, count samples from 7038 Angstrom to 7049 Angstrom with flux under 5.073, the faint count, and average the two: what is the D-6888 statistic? 3.0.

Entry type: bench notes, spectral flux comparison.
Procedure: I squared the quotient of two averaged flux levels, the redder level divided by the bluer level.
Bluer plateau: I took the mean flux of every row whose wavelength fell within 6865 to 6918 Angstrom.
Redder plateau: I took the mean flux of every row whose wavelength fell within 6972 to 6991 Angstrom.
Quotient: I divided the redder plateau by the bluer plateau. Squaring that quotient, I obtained 0.96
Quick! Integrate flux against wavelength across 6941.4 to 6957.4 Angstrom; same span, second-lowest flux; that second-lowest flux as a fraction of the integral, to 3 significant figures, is 0.0612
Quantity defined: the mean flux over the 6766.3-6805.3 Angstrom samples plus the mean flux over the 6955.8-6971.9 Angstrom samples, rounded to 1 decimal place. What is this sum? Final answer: 10.2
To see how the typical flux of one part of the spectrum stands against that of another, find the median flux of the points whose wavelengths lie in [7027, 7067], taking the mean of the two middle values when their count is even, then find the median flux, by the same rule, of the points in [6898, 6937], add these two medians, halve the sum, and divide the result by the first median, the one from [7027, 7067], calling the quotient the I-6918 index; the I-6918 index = 1.01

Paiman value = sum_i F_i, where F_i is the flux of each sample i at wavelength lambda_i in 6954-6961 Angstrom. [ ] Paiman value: 20.2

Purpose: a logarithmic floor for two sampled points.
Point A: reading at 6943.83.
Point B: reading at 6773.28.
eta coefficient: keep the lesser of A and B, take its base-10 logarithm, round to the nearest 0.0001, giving 0.6937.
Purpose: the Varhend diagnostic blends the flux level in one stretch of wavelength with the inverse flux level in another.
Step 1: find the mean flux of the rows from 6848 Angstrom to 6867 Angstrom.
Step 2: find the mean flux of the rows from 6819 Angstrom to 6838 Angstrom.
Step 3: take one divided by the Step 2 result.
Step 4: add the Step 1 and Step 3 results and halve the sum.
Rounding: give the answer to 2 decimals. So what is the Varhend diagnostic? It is 2.64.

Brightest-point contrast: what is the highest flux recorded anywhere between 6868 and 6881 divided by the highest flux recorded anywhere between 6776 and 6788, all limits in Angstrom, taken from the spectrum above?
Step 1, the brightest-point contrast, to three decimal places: 1.006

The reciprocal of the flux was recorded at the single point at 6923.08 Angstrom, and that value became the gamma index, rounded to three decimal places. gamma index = 0.198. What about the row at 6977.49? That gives 0.202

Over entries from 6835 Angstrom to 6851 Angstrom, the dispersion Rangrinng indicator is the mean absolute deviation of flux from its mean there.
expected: 0.023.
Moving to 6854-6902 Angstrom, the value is 0.034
